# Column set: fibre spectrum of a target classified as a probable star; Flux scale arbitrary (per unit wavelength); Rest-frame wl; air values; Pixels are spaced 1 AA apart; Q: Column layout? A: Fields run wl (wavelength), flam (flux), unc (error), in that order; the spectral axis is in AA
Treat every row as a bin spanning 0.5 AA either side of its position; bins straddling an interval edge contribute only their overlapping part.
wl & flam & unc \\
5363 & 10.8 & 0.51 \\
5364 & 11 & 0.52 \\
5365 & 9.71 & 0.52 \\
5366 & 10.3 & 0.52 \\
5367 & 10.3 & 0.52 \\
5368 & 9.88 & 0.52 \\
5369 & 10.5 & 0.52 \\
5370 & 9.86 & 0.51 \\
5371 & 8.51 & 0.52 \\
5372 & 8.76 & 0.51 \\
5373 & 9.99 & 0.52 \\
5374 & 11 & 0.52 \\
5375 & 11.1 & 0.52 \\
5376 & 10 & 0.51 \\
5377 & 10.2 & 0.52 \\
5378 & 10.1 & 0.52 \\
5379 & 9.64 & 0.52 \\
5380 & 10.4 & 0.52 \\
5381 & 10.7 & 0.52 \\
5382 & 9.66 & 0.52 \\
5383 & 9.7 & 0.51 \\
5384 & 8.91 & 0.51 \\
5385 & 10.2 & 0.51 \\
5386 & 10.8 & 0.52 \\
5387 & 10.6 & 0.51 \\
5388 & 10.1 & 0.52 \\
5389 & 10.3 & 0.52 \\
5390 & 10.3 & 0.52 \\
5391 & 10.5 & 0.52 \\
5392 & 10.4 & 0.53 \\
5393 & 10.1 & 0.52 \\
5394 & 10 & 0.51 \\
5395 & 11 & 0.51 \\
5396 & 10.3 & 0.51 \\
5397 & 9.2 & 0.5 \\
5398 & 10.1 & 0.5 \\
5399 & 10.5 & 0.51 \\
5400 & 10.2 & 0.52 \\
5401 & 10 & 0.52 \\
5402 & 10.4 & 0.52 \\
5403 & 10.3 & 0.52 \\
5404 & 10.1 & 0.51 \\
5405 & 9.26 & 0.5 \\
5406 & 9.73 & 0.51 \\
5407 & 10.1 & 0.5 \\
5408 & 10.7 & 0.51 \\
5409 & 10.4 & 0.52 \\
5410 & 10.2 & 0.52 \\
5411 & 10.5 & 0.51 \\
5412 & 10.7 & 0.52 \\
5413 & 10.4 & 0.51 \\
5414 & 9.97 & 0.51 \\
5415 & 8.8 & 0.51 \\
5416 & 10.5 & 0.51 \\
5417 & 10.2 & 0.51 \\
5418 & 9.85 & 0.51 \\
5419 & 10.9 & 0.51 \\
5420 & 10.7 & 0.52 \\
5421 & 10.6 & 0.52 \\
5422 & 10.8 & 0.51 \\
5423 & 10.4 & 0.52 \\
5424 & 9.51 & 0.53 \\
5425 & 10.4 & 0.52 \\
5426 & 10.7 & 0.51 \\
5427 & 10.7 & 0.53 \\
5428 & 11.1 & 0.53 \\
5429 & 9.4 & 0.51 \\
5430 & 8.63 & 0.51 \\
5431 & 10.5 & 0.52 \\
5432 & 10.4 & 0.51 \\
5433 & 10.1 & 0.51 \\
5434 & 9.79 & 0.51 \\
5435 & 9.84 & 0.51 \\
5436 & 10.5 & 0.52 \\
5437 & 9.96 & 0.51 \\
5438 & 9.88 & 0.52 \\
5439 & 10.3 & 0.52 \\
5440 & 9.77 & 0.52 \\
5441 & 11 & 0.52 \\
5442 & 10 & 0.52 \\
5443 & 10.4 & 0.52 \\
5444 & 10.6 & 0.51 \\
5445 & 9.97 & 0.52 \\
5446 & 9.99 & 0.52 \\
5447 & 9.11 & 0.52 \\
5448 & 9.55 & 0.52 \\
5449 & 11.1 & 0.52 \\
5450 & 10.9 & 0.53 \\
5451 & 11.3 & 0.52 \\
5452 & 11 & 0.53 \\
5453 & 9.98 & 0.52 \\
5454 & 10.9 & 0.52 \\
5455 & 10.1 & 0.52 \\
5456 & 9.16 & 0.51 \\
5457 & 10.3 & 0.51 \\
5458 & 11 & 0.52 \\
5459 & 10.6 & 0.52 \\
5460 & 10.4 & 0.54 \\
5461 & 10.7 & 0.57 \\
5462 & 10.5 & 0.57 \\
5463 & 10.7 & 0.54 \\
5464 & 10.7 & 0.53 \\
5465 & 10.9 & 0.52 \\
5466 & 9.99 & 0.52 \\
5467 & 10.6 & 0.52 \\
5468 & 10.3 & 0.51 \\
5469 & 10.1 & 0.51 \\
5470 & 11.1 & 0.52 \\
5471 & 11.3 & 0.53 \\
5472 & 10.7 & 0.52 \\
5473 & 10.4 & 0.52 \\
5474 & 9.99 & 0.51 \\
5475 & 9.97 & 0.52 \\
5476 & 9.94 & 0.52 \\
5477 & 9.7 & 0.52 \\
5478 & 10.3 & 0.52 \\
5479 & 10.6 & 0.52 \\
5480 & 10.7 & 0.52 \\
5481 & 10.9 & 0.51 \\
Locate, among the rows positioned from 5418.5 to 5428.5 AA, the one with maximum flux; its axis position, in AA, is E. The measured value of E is 5428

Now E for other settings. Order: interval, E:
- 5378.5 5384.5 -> 5381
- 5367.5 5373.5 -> 5369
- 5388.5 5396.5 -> 5395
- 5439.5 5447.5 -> 5441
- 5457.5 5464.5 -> 5458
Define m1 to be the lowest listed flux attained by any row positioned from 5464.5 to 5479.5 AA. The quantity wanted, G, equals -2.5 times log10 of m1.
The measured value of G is -2.47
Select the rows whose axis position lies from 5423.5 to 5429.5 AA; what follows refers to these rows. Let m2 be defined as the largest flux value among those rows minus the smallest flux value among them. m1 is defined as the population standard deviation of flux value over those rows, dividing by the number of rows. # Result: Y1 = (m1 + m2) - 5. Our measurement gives -2.7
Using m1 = 0.63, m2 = 1.7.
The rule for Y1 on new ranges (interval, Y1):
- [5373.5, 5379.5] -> -3.0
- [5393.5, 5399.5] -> -2.7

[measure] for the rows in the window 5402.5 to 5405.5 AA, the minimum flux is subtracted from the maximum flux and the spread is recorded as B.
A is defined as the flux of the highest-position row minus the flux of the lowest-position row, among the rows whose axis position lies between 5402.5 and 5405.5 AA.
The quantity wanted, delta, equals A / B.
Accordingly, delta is -1.0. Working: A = -1.0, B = 1.0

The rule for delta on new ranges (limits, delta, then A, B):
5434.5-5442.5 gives 0.1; 0.2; 1.2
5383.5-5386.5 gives 1.0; 1.9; 1.9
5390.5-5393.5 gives -1.0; -0.4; 0.4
